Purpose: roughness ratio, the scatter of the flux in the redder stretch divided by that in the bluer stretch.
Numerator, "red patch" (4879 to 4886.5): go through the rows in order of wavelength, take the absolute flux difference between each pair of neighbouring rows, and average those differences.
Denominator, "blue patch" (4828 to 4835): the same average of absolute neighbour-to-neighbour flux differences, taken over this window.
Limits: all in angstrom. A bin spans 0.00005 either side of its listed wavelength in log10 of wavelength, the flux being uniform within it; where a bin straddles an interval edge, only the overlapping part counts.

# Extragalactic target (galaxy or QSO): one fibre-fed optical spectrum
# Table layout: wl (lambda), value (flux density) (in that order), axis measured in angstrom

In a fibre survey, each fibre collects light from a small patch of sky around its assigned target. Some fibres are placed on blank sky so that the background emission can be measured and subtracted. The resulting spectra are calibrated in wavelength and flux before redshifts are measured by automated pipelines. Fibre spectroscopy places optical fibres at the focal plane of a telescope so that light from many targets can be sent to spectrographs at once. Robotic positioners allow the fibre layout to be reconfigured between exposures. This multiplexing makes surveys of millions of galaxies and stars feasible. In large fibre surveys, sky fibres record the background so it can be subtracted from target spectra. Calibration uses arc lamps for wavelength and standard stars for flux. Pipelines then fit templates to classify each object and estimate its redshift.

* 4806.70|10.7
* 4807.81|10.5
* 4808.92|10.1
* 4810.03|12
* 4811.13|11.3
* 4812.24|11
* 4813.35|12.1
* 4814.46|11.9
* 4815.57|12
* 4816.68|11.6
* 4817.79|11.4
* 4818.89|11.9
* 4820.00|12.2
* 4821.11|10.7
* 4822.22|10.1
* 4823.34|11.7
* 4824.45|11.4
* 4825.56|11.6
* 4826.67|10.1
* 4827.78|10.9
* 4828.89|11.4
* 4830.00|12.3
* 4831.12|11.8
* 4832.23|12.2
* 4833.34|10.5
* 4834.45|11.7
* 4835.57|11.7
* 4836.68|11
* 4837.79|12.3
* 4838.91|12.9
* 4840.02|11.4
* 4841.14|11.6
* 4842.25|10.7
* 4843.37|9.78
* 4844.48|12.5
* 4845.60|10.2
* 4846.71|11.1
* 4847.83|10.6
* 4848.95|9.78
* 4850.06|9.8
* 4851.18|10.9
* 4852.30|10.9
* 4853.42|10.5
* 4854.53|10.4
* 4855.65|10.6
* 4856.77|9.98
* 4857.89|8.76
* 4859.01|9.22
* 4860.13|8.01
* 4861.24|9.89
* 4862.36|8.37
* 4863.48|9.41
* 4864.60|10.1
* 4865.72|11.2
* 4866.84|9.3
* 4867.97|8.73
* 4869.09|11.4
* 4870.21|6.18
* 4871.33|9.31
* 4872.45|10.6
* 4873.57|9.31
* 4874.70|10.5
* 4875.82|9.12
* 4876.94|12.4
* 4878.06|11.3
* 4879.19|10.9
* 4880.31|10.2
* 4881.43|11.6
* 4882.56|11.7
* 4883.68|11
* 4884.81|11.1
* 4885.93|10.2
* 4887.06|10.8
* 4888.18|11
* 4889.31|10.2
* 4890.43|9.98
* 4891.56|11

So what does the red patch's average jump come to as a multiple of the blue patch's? 0.69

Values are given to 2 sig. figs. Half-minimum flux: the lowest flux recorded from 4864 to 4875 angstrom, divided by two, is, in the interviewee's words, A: 3.1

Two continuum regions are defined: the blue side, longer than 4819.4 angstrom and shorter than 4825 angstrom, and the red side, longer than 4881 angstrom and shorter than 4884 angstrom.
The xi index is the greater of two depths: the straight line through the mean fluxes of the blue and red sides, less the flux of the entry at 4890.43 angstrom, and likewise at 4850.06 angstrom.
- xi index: 1.52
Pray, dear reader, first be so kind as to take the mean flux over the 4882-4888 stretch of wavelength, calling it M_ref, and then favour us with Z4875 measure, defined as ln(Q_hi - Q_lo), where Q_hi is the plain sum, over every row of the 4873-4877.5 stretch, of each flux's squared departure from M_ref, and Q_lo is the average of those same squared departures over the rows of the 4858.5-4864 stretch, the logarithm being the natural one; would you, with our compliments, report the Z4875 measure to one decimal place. 1.4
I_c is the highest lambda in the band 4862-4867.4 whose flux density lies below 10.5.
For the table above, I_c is 4866.84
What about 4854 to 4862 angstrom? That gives 4861.24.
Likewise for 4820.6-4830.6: 4826.67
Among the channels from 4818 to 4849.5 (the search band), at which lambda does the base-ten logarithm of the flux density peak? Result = 4838.91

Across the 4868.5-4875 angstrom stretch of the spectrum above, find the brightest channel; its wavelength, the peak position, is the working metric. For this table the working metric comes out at 4869.09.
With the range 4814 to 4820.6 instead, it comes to 4820.00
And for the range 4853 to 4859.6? 4855.65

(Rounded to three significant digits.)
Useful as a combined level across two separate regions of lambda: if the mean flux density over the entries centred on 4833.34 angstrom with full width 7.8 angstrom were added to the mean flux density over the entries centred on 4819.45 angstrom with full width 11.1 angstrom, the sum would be 23.1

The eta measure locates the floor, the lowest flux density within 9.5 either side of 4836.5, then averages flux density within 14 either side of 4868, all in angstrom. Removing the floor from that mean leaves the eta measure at 0.1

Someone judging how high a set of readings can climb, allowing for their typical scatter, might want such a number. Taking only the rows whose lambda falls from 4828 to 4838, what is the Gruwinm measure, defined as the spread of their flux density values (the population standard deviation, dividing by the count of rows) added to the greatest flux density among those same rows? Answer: 12.9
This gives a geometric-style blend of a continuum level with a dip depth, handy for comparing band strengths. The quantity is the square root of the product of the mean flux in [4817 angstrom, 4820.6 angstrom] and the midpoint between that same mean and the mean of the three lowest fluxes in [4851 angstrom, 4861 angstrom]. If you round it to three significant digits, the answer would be 11.0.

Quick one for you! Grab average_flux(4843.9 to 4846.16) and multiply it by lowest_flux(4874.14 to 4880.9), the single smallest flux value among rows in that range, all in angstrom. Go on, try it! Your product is 104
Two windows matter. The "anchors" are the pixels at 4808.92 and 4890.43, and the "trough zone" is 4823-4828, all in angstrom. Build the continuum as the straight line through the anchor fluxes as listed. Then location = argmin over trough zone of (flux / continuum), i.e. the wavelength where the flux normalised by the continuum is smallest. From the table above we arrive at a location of 4826.67 angstrom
